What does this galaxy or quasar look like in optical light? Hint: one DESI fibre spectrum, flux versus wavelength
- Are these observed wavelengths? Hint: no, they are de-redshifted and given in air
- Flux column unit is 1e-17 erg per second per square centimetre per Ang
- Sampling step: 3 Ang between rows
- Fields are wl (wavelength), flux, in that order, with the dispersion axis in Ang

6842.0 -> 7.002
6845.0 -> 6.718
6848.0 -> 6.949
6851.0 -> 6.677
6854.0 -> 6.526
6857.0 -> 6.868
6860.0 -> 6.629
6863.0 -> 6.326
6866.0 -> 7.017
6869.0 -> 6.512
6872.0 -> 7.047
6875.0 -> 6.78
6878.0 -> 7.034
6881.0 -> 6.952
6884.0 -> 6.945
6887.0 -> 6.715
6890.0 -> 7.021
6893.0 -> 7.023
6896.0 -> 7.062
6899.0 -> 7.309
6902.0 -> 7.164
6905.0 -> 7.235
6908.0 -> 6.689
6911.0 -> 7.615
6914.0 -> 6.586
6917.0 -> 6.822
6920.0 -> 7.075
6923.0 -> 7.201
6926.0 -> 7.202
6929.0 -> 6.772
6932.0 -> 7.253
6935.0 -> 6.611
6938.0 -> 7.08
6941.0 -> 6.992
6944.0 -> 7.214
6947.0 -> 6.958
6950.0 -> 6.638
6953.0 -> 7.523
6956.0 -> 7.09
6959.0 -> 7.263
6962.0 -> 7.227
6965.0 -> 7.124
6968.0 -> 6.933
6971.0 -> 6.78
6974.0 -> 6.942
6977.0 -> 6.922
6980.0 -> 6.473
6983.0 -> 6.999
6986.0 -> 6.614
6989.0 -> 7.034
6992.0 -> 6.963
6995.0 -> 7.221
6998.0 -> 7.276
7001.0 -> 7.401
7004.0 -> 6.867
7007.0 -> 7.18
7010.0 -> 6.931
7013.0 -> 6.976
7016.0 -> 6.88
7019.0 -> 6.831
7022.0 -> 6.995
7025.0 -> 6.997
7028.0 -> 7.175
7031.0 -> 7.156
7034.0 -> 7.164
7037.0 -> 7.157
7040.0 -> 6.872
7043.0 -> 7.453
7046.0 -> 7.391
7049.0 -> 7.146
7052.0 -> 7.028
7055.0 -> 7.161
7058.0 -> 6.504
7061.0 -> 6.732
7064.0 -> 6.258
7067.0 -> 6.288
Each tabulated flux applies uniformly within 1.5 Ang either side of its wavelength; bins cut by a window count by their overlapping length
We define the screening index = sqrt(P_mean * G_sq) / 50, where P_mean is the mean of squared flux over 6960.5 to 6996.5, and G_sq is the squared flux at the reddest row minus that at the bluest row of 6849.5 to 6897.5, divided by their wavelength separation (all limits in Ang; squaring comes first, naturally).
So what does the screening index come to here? 0.048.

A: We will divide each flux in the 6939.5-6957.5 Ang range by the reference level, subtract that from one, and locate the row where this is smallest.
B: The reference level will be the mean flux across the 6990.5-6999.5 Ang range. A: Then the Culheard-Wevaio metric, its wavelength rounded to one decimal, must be 6953.0 Ang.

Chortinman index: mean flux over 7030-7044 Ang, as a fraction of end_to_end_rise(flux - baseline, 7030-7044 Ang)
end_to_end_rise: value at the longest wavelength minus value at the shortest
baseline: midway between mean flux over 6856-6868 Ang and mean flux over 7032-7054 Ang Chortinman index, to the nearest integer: 24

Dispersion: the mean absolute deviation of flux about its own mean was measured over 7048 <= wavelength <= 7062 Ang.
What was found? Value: 0.24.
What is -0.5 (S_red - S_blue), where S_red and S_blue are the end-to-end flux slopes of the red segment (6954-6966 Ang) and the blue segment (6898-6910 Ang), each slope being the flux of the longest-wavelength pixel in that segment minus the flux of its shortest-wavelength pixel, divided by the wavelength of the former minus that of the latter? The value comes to -0.036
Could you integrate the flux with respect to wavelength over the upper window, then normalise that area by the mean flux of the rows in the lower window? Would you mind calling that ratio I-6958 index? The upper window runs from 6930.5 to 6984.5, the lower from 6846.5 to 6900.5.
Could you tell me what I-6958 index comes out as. 55.15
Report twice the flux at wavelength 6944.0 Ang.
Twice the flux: 14.4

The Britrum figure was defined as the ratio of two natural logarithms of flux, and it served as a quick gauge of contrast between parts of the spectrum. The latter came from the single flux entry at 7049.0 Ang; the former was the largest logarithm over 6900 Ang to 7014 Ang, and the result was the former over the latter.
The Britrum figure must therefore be 1.03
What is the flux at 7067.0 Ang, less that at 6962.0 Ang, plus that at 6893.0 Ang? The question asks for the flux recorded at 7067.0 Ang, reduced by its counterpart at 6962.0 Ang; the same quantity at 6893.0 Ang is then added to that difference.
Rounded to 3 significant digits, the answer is 6.08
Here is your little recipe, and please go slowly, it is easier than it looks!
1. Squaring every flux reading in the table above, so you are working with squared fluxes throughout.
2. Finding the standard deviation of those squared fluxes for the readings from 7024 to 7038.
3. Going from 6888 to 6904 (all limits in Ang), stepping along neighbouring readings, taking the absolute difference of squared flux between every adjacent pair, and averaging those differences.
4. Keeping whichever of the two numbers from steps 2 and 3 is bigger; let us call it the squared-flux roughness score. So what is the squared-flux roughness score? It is 1.6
